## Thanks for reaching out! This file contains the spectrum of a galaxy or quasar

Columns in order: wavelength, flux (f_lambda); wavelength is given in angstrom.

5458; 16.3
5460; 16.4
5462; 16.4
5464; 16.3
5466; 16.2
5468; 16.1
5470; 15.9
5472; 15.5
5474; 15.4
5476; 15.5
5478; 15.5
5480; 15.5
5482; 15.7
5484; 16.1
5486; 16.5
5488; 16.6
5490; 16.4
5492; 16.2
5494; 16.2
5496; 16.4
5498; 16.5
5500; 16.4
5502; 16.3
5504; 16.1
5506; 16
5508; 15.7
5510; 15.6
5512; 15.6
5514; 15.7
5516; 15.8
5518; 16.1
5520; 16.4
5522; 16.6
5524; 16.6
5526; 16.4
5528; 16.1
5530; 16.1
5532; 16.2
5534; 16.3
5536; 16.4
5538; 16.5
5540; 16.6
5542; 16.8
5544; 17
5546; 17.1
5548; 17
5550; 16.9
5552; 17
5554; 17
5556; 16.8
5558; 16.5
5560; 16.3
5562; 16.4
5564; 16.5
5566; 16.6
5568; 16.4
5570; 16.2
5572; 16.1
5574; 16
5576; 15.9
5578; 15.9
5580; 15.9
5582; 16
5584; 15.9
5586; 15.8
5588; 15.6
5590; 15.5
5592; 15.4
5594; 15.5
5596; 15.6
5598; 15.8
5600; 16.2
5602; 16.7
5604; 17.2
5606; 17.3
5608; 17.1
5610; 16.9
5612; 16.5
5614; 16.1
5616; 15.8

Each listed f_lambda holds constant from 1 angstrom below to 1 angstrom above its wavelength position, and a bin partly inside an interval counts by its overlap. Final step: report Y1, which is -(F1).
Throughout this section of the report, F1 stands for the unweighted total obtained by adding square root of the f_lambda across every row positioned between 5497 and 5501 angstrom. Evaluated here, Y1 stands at -8.11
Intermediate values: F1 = 8.112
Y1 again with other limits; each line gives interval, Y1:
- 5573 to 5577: -7.99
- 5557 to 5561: -8.10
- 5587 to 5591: -7.89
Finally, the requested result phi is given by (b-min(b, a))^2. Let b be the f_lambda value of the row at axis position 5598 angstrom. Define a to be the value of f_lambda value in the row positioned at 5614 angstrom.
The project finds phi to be 0.00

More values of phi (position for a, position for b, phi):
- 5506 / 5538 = 0.25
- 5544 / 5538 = 0.00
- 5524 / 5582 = 0.00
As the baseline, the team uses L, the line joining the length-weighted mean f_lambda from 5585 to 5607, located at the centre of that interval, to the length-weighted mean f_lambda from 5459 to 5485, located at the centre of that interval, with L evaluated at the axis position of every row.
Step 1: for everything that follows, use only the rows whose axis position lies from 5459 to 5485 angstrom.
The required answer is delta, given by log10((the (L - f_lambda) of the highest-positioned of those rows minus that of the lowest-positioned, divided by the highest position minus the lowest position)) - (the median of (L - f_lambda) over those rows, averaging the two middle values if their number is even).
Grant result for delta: -1.84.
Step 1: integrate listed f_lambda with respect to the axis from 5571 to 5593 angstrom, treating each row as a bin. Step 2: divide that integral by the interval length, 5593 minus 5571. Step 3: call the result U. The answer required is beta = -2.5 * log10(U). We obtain -3.00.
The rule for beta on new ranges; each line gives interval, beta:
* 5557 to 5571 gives -3.04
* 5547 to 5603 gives -3.02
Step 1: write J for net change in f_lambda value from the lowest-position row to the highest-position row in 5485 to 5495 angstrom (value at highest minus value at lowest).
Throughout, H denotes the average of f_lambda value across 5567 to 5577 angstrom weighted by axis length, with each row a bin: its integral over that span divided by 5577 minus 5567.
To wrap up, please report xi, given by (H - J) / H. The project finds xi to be 1.02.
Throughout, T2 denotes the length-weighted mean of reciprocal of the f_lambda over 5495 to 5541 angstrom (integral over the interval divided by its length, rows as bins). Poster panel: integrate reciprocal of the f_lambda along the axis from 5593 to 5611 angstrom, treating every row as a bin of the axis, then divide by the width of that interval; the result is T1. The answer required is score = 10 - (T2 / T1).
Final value 8.984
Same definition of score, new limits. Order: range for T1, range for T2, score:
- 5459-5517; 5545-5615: 9.019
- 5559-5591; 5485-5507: 9.016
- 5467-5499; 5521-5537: 9.021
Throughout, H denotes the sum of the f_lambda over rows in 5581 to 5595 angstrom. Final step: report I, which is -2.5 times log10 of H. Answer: -5.10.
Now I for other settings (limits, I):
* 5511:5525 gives -5.13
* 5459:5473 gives -5.13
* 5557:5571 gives -5.15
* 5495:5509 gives -5.14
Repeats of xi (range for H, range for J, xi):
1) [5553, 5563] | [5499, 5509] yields 1.04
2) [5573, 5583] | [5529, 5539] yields 0.97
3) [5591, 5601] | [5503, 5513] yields 1.03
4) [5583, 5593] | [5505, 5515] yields 1.02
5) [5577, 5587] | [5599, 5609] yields 0.94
